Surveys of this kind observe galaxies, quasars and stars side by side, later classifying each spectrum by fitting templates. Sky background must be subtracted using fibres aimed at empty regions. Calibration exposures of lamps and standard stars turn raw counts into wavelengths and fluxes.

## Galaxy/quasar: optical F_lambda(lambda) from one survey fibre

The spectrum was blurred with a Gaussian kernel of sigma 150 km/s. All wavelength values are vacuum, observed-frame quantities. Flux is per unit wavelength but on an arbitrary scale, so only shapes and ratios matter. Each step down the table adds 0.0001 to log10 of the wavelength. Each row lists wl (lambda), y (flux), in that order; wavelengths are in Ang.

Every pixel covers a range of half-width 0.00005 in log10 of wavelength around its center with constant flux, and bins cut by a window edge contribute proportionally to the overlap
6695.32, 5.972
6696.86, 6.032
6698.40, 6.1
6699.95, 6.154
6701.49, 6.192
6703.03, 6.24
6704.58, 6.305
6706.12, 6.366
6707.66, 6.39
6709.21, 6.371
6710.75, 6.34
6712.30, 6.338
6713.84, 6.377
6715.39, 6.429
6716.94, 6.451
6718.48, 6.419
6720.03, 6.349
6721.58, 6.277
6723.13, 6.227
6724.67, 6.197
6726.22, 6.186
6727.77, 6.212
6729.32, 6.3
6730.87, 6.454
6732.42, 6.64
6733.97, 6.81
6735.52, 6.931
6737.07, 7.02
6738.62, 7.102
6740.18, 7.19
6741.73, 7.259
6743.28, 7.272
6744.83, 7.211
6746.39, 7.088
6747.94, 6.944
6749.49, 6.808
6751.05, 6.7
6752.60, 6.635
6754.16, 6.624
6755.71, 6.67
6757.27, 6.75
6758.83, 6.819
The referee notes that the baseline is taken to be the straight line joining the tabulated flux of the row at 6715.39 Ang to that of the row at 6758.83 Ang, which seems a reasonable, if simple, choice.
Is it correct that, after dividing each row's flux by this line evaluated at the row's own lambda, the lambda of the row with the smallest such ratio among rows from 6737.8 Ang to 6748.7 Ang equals 6747.94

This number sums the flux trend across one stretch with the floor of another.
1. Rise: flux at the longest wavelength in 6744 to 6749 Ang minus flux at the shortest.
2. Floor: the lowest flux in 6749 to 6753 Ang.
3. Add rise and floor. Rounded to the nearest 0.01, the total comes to 6.37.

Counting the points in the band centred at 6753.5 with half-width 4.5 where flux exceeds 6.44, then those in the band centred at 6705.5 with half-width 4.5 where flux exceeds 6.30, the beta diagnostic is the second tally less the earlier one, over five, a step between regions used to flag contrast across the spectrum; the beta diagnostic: -0.40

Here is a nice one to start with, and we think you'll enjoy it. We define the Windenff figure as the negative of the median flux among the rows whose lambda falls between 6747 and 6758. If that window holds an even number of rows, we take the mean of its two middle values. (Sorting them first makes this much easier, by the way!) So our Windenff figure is -6.7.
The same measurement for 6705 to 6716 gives -6.4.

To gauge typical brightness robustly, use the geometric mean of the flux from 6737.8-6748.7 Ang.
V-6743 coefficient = 7.2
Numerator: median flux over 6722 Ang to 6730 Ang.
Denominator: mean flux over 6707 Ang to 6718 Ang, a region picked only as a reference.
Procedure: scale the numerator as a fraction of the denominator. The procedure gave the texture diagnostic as 0.97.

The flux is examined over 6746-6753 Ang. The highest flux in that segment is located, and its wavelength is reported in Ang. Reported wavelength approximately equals 6746.39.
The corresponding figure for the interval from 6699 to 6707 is 6706.12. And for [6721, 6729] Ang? 6721.58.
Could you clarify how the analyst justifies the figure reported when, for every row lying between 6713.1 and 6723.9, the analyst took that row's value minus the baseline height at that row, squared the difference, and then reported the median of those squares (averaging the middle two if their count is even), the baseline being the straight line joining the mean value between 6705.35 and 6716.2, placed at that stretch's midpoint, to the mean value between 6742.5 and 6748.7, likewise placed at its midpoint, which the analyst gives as 0.015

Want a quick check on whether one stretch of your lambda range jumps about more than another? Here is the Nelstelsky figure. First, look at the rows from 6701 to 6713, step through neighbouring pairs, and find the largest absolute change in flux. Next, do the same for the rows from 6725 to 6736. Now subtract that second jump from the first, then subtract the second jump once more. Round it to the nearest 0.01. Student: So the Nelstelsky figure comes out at -0.31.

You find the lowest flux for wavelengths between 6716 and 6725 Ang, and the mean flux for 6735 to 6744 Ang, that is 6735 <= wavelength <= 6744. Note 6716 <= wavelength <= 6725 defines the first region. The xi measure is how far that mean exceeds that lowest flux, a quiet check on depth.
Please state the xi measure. 0.9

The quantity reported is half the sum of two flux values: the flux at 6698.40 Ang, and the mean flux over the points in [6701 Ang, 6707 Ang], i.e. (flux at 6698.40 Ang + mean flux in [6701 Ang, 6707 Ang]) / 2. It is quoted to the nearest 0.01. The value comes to 6.19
